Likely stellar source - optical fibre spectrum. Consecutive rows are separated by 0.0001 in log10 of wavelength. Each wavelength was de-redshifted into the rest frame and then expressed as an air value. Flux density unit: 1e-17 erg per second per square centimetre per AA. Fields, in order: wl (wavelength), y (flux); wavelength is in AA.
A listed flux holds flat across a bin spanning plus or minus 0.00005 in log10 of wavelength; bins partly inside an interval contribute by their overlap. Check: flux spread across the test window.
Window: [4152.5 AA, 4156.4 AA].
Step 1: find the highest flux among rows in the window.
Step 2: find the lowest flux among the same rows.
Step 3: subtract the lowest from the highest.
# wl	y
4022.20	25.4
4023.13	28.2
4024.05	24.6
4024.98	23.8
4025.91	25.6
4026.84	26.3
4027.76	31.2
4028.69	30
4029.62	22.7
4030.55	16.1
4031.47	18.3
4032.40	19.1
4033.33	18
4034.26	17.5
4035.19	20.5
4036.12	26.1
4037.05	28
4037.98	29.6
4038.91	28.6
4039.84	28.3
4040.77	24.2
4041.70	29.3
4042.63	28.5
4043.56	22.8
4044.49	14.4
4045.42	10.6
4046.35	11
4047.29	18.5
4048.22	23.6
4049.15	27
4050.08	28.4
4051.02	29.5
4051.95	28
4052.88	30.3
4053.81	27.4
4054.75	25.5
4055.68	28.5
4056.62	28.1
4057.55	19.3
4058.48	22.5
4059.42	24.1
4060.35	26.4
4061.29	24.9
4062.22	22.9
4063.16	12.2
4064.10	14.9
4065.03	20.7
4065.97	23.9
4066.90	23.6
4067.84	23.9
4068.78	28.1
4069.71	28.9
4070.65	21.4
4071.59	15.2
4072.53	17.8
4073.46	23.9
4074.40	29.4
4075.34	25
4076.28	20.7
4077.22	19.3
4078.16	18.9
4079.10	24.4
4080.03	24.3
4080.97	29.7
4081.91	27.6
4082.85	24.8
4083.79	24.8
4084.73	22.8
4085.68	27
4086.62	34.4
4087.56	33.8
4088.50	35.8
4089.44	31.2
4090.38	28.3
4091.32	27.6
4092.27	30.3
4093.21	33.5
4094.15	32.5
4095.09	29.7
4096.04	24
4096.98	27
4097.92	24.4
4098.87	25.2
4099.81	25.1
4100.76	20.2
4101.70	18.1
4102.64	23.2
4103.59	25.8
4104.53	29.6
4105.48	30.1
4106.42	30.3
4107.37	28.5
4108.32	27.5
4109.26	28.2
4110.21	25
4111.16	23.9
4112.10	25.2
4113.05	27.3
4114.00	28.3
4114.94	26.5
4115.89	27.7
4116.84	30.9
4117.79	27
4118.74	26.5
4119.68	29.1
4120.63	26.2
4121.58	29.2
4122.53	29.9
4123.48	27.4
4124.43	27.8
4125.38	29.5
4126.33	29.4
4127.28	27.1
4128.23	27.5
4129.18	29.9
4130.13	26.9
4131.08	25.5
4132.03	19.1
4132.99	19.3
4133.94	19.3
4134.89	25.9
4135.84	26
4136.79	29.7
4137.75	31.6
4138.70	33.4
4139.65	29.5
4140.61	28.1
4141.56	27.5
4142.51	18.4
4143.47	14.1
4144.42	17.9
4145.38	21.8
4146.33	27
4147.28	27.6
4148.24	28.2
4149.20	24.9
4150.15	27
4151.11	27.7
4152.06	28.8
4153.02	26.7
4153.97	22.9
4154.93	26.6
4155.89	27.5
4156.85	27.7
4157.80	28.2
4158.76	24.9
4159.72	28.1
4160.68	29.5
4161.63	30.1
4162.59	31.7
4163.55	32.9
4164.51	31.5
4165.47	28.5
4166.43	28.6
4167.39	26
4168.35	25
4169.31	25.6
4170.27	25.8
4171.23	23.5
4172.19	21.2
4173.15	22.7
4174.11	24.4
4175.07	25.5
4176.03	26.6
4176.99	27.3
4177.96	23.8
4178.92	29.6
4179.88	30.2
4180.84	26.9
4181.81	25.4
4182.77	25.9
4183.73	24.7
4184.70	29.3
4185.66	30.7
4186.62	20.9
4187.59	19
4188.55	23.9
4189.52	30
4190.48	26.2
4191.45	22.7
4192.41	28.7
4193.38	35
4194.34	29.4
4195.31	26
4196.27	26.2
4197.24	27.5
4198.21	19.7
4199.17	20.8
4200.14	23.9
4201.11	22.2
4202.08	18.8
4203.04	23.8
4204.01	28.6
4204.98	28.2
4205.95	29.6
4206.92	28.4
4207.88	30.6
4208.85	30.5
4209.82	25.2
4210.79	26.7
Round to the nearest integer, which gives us 5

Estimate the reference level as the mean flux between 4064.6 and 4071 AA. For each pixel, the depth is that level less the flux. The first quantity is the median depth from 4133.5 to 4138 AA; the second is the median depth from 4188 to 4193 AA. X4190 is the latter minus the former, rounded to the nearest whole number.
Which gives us 0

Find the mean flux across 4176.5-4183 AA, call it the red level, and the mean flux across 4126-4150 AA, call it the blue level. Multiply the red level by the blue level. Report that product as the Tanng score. 687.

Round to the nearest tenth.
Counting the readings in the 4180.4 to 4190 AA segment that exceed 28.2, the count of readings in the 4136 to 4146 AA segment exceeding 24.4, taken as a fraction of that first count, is 2.0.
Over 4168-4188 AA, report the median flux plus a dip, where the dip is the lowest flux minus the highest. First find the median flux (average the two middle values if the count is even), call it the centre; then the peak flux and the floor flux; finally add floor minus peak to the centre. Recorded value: 14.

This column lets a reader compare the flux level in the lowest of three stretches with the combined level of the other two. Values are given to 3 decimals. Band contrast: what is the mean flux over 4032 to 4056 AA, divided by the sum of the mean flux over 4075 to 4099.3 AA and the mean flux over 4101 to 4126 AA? 0.440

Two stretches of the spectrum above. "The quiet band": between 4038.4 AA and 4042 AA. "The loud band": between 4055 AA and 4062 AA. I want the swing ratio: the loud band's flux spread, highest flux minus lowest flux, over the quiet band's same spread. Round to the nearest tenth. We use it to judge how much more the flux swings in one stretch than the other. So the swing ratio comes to 1.8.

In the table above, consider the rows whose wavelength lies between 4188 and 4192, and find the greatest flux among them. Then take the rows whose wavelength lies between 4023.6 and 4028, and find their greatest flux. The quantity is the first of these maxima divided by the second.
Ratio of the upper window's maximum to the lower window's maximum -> 0.96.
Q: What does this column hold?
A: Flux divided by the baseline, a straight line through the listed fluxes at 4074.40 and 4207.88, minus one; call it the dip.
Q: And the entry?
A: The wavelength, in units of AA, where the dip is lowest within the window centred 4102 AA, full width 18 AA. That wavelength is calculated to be 4101.70 AA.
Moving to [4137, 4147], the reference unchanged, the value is 4143.47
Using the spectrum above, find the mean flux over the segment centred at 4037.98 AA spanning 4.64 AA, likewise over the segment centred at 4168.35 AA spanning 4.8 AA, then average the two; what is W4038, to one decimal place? 27.2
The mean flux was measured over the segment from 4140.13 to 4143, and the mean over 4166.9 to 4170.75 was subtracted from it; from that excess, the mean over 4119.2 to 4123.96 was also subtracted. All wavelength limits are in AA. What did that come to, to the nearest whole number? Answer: -29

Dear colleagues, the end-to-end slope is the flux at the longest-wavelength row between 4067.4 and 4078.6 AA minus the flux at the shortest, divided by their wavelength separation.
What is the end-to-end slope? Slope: -0.48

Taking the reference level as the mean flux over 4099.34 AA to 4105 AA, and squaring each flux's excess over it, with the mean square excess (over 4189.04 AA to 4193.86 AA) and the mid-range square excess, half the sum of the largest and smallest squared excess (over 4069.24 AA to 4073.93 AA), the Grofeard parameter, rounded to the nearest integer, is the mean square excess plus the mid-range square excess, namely 76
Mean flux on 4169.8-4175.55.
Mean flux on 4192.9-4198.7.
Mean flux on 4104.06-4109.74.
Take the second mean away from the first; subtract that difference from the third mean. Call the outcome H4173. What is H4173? 32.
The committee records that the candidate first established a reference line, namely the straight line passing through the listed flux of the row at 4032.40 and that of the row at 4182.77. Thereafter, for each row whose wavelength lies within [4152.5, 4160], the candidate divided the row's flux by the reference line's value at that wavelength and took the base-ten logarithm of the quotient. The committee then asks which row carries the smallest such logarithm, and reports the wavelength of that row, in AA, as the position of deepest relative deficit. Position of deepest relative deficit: 4153.97 AA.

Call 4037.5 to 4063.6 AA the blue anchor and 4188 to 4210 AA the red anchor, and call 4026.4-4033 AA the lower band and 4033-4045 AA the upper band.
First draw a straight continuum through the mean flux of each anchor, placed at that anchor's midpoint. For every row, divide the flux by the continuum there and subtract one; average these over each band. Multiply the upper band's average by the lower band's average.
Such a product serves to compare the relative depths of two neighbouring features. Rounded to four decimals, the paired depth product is -0.0003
